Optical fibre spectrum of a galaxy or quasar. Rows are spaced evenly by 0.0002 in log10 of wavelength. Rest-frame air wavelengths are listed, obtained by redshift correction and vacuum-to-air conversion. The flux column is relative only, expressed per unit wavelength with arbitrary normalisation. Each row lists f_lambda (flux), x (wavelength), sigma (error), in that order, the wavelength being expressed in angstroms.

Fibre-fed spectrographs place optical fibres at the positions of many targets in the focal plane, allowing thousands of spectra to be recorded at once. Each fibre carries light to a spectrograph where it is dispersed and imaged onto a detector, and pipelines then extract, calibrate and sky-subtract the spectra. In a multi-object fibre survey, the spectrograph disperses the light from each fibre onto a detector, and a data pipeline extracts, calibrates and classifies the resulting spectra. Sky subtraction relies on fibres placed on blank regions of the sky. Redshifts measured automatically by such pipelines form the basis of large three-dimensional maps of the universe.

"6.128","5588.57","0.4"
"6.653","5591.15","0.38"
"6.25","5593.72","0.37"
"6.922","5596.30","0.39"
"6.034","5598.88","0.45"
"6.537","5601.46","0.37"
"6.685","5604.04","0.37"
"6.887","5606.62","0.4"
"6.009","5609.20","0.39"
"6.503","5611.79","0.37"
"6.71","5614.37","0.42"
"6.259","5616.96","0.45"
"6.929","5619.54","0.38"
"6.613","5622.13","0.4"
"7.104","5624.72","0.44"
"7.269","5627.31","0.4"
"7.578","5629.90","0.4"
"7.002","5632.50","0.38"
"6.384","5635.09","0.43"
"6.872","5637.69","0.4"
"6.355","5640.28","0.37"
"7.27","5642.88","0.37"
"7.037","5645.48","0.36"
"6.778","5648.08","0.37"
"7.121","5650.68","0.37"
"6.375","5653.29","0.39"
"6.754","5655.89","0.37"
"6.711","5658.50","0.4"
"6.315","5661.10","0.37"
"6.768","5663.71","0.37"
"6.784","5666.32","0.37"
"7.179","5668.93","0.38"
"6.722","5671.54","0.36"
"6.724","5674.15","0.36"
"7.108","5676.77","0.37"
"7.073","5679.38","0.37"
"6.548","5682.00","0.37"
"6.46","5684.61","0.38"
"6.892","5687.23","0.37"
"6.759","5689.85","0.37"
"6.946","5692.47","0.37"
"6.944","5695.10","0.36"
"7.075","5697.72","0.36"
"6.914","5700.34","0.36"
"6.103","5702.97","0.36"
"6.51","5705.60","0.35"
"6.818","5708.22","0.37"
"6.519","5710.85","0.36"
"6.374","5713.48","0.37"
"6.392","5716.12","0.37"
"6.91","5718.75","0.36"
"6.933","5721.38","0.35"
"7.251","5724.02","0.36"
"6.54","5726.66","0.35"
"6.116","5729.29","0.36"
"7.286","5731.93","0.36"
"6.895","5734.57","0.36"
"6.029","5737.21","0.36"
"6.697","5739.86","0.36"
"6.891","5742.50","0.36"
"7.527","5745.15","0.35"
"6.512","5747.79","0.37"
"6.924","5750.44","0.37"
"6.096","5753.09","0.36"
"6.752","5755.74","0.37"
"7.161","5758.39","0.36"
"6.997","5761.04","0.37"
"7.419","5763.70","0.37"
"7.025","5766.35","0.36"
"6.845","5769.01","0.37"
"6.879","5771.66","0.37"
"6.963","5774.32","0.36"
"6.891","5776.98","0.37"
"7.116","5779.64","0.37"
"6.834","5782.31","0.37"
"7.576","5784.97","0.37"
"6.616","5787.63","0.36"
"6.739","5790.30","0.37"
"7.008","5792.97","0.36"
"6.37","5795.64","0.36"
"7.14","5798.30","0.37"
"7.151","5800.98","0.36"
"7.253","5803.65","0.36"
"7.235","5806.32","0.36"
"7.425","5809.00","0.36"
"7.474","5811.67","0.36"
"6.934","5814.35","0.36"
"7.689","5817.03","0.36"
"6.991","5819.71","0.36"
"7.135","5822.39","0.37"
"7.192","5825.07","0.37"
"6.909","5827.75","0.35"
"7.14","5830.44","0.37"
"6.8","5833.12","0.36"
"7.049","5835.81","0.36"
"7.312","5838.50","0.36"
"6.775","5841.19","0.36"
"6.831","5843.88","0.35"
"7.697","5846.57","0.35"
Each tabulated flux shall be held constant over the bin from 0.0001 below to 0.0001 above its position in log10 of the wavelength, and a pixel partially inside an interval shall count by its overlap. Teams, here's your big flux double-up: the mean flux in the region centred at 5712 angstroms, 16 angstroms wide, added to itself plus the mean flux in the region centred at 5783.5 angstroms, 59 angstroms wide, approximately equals 20.2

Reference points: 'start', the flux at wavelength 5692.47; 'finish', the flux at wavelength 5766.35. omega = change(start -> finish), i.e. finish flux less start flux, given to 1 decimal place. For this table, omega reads 0.1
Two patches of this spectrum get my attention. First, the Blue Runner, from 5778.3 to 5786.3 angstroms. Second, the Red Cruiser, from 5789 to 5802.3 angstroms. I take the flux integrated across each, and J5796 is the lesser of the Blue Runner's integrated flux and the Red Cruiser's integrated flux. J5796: 57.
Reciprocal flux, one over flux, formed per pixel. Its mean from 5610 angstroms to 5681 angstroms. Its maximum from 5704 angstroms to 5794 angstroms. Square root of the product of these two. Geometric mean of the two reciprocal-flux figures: 0.1561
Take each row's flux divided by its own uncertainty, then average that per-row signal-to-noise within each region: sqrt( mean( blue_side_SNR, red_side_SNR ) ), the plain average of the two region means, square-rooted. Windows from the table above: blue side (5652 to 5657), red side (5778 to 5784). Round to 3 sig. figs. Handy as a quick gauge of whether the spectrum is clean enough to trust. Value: 4.25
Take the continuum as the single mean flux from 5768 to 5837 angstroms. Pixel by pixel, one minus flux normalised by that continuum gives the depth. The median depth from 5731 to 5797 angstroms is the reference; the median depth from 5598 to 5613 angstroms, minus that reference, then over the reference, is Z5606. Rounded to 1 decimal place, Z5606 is 2.3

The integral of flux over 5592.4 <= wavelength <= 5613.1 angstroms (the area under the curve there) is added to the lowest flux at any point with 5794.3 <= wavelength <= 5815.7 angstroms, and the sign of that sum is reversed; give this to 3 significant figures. -140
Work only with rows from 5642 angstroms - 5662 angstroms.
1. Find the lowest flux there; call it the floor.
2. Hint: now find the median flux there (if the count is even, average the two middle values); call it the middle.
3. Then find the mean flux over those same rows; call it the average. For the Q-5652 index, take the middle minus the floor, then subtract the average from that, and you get -6.34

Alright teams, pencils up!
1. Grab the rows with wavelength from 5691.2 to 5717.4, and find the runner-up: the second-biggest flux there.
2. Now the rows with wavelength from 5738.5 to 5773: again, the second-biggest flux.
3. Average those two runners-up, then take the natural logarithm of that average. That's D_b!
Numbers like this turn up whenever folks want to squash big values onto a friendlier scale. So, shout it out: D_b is 1.97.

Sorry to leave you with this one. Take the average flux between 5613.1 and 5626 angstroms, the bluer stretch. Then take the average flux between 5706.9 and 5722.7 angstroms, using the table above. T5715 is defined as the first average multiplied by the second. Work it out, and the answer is 44.8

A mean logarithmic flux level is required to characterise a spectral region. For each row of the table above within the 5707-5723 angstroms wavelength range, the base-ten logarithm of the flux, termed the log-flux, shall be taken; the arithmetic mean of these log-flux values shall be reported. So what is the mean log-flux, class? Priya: 0.823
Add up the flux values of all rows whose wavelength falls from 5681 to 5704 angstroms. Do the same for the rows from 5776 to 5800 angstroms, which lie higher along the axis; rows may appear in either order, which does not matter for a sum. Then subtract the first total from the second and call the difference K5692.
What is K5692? 1.65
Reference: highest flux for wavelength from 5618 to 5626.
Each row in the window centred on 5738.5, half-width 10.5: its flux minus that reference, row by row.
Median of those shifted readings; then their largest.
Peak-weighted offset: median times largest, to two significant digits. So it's -0.13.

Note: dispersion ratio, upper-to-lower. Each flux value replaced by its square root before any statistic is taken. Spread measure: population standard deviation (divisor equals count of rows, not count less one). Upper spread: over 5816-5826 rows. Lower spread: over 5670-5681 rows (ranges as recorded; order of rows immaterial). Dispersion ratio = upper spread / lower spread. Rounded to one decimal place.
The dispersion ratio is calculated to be 1.4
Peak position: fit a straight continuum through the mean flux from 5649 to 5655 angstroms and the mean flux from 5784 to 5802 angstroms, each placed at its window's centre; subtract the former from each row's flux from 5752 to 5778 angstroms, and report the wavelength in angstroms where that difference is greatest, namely 5763.70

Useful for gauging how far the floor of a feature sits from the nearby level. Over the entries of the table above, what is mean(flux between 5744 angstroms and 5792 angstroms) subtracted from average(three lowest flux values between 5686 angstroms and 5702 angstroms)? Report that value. -0.08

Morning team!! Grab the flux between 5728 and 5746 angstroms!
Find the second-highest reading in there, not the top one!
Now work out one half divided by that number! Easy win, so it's 0.0686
